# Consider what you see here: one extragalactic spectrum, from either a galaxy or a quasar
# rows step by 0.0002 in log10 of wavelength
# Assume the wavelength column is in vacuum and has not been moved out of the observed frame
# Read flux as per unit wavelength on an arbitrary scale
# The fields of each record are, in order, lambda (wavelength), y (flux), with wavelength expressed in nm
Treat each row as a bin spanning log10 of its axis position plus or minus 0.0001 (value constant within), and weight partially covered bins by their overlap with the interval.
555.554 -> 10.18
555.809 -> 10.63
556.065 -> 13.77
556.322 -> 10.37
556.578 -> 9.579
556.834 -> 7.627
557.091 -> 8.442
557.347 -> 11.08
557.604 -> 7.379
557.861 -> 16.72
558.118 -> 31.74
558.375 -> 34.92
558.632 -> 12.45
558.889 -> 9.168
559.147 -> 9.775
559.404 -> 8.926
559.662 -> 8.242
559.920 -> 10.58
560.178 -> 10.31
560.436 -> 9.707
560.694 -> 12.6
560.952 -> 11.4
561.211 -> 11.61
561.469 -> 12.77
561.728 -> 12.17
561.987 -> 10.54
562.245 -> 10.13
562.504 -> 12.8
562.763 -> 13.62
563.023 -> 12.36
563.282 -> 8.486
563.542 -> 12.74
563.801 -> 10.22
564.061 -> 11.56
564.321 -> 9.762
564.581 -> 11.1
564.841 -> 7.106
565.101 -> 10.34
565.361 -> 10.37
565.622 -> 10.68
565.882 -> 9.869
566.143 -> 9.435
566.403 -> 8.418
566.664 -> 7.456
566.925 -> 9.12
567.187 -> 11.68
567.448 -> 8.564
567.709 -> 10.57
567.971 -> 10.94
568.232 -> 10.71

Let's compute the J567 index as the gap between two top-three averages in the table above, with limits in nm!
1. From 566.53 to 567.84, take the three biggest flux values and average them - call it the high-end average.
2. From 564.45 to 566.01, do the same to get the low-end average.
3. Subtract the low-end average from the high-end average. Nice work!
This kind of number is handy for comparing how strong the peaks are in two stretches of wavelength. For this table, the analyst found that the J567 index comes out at 0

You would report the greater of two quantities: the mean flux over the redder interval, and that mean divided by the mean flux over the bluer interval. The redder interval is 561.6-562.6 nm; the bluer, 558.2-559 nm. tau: 11.4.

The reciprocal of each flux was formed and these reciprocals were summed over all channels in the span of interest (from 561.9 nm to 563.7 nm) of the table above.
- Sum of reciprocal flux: 0.62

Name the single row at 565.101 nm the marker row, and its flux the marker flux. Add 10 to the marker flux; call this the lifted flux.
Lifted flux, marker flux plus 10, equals 20.3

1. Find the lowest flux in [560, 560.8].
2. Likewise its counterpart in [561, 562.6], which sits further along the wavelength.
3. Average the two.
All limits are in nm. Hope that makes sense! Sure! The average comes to 9.92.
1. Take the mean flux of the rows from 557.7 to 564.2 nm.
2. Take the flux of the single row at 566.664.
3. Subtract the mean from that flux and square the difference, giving 31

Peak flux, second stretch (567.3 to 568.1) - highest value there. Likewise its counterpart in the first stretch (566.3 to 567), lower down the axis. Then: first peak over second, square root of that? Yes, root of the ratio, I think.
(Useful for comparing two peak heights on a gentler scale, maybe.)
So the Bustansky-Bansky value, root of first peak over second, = 0.91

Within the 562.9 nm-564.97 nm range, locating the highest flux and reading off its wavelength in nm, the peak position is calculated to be 563.542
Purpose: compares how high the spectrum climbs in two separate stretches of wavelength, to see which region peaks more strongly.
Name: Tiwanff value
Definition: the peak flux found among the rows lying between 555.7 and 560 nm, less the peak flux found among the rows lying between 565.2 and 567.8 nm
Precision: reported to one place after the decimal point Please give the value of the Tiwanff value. 23.2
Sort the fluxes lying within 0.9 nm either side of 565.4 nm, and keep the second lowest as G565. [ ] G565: 9.435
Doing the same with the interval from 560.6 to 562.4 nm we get 10.54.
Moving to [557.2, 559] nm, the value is 9.168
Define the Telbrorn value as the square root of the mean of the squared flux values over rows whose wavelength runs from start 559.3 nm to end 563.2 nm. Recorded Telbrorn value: 11.3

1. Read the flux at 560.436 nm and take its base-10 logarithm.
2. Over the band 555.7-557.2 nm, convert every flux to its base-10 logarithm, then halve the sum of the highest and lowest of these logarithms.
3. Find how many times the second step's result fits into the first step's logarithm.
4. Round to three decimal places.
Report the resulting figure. 0.977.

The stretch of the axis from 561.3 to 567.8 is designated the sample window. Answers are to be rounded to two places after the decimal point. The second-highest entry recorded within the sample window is 12.80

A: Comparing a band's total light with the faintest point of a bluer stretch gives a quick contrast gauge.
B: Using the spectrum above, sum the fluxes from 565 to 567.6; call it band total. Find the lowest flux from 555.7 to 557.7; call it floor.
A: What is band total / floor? 13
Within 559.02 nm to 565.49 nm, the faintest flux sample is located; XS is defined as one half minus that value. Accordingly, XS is -6.61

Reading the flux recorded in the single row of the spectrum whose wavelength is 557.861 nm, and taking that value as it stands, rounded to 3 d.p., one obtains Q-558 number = 16.720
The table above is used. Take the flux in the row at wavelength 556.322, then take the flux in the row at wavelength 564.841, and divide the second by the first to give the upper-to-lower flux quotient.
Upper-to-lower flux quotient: 0.7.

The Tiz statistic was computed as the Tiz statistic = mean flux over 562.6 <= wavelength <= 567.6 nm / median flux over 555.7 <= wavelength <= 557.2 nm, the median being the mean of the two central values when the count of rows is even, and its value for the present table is 1.02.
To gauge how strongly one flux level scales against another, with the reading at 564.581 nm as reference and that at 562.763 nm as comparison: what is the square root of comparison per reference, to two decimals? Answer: 1.11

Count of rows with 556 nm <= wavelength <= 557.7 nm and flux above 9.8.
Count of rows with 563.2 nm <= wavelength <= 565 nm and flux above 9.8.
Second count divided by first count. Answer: 1.3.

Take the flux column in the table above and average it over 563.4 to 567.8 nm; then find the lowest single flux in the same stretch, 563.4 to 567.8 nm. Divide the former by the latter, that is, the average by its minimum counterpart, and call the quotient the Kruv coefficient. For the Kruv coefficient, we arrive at 1.40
